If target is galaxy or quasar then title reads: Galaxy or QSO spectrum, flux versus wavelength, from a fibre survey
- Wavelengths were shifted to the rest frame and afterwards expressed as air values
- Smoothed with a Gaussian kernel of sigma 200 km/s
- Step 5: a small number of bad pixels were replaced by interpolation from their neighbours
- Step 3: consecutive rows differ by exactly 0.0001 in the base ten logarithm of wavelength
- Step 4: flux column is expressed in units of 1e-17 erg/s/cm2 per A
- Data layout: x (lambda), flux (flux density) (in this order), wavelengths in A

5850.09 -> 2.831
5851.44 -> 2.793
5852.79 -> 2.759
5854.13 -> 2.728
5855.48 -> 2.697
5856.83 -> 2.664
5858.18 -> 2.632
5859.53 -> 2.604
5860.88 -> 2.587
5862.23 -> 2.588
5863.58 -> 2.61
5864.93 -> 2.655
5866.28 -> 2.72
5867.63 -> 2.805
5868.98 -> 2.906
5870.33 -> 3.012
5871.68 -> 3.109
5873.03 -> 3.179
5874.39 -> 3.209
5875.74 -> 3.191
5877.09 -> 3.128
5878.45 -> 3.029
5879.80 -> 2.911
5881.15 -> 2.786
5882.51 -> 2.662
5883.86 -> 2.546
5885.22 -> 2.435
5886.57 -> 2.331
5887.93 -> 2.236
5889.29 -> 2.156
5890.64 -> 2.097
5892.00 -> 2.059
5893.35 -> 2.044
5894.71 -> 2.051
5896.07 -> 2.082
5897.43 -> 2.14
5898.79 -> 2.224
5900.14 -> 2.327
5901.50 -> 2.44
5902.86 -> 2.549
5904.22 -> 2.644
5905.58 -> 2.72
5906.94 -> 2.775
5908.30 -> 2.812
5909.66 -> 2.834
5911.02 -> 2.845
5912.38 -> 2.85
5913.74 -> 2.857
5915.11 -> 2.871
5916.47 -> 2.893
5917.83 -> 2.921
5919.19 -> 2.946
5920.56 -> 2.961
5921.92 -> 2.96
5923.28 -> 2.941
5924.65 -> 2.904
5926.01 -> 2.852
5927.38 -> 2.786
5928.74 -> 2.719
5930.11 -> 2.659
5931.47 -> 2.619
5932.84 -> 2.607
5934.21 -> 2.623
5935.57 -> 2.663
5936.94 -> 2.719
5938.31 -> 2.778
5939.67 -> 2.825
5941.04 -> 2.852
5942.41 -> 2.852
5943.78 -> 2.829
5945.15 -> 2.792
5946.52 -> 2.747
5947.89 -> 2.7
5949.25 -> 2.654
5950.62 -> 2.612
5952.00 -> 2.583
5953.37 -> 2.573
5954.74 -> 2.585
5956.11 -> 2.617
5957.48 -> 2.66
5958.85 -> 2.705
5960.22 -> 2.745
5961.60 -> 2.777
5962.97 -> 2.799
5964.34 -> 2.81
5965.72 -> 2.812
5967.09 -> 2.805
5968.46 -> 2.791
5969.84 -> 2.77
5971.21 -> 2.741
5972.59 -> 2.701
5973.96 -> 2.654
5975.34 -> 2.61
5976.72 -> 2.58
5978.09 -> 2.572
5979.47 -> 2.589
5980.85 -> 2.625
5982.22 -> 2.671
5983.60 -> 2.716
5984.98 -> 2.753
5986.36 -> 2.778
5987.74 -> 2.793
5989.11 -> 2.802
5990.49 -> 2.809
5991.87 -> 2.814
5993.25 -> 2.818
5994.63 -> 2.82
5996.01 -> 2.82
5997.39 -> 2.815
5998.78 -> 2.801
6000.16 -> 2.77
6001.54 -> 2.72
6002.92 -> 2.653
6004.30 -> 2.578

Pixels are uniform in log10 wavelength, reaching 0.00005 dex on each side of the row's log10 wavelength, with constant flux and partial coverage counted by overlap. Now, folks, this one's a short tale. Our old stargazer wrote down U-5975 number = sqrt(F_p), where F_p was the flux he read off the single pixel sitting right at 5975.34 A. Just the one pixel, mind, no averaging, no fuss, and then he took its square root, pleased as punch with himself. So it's 1.62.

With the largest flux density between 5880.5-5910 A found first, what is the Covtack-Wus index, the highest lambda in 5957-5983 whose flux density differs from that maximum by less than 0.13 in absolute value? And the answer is 5971.21 A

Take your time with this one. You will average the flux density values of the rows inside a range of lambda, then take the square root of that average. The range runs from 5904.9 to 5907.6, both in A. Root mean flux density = 1.66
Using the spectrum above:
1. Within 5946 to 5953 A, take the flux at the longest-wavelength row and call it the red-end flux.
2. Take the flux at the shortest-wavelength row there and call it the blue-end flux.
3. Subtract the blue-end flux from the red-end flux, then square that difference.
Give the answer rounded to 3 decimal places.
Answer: 0.027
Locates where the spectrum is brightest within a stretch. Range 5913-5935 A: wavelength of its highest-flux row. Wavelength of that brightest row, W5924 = 5920.56 A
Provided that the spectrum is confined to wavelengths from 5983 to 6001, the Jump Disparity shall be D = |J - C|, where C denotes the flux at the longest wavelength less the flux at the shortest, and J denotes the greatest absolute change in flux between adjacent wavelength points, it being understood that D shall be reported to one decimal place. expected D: 0.0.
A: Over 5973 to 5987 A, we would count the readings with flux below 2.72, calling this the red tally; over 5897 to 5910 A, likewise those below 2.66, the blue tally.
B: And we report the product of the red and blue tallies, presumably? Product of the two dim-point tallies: 48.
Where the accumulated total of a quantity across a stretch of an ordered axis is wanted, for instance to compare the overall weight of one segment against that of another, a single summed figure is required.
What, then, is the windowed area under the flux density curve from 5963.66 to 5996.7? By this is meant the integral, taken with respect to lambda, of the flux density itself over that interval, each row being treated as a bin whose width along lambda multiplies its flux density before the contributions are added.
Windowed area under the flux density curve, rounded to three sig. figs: 90.4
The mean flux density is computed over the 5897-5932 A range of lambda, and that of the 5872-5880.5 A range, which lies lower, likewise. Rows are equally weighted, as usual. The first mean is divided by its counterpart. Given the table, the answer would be 0.88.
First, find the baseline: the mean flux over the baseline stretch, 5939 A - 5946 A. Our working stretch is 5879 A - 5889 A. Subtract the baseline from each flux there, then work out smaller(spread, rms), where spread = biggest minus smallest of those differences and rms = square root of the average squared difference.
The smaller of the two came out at 0.35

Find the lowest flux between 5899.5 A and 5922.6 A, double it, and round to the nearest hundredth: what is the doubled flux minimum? 4.65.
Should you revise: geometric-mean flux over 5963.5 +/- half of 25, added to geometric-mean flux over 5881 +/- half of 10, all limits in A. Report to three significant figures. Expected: 5.48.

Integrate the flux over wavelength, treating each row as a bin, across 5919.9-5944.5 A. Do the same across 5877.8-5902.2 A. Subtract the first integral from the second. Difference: -11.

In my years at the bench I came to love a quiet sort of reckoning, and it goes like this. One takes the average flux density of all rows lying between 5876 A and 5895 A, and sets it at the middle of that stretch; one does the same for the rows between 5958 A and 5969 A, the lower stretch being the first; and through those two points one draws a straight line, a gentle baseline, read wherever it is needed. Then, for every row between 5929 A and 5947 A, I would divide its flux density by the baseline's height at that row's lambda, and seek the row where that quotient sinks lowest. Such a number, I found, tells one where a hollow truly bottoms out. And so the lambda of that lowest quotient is 5932.84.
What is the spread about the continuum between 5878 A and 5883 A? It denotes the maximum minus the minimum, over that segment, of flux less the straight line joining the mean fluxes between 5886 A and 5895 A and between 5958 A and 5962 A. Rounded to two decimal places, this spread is 0.40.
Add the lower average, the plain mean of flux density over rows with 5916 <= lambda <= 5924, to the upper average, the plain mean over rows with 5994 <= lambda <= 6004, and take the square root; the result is 2.39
